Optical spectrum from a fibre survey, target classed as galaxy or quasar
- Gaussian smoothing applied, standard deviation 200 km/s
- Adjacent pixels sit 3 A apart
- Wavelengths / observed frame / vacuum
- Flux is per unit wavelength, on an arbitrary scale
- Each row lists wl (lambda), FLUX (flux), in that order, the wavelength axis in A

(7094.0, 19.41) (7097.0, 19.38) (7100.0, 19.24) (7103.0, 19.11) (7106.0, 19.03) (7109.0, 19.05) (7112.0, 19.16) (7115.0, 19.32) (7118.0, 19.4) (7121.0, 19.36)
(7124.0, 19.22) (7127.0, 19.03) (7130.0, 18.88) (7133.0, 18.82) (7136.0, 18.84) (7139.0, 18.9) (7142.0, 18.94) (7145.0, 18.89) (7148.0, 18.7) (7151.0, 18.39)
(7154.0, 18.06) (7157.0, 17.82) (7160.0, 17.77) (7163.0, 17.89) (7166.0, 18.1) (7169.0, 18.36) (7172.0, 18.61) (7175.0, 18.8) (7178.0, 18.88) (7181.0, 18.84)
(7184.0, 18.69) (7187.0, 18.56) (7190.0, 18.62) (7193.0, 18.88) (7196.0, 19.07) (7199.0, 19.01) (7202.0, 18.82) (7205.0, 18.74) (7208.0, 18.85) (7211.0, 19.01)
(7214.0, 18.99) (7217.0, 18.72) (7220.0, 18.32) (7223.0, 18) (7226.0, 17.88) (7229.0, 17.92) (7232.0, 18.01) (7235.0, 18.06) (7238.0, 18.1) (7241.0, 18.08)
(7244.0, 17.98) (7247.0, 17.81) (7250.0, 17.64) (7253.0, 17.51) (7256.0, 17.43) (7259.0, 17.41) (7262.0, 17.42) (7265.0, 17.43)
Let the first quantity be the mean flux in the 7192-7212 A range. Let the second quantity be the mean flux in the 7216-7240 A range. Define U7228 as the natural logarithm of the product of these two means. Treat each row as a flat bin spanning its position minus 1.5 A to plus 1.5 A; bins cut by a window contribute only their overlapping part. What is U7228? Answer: 5.84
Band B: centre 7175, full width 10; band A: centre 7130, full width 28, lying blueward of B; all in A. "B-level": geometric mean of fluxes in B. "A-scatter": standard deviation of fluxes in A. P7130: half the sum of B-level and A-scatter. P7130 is 9.49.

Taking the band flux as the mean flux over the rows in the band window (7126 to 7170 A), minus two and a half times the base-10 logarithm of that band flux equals -3.17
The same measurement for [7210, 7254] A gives -3.15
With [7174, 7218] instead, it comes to -3.19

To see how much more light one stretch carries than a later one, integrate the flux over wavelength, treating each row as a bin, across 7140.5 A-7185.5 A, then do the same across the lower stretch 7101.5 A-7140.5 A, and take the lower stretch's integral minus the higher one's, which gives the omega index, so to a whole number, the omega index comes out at -86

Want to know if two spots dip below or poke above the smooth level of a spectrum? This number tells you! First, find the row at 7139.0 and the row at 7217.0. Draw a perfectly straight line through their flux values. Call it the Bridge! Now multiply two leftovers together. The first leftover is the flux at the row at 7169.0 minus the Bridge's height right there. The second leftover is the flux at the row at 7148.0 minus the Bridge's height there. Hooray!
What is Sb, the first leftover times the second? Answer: 0.084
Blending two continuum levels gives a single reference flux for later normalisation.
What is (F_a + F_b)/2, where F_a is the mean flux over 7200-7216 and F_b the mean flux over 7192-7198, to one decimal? 18.9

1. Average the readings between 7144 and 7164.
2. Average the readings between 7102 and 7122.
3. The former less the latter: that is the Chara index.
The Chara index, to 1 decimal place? -1.0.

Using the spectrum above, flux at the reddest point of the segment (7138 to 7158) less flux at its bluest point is -1.1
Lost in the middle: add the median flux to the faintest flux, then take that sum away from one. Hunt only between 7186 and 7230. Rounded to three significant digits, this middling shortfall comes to -35.6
